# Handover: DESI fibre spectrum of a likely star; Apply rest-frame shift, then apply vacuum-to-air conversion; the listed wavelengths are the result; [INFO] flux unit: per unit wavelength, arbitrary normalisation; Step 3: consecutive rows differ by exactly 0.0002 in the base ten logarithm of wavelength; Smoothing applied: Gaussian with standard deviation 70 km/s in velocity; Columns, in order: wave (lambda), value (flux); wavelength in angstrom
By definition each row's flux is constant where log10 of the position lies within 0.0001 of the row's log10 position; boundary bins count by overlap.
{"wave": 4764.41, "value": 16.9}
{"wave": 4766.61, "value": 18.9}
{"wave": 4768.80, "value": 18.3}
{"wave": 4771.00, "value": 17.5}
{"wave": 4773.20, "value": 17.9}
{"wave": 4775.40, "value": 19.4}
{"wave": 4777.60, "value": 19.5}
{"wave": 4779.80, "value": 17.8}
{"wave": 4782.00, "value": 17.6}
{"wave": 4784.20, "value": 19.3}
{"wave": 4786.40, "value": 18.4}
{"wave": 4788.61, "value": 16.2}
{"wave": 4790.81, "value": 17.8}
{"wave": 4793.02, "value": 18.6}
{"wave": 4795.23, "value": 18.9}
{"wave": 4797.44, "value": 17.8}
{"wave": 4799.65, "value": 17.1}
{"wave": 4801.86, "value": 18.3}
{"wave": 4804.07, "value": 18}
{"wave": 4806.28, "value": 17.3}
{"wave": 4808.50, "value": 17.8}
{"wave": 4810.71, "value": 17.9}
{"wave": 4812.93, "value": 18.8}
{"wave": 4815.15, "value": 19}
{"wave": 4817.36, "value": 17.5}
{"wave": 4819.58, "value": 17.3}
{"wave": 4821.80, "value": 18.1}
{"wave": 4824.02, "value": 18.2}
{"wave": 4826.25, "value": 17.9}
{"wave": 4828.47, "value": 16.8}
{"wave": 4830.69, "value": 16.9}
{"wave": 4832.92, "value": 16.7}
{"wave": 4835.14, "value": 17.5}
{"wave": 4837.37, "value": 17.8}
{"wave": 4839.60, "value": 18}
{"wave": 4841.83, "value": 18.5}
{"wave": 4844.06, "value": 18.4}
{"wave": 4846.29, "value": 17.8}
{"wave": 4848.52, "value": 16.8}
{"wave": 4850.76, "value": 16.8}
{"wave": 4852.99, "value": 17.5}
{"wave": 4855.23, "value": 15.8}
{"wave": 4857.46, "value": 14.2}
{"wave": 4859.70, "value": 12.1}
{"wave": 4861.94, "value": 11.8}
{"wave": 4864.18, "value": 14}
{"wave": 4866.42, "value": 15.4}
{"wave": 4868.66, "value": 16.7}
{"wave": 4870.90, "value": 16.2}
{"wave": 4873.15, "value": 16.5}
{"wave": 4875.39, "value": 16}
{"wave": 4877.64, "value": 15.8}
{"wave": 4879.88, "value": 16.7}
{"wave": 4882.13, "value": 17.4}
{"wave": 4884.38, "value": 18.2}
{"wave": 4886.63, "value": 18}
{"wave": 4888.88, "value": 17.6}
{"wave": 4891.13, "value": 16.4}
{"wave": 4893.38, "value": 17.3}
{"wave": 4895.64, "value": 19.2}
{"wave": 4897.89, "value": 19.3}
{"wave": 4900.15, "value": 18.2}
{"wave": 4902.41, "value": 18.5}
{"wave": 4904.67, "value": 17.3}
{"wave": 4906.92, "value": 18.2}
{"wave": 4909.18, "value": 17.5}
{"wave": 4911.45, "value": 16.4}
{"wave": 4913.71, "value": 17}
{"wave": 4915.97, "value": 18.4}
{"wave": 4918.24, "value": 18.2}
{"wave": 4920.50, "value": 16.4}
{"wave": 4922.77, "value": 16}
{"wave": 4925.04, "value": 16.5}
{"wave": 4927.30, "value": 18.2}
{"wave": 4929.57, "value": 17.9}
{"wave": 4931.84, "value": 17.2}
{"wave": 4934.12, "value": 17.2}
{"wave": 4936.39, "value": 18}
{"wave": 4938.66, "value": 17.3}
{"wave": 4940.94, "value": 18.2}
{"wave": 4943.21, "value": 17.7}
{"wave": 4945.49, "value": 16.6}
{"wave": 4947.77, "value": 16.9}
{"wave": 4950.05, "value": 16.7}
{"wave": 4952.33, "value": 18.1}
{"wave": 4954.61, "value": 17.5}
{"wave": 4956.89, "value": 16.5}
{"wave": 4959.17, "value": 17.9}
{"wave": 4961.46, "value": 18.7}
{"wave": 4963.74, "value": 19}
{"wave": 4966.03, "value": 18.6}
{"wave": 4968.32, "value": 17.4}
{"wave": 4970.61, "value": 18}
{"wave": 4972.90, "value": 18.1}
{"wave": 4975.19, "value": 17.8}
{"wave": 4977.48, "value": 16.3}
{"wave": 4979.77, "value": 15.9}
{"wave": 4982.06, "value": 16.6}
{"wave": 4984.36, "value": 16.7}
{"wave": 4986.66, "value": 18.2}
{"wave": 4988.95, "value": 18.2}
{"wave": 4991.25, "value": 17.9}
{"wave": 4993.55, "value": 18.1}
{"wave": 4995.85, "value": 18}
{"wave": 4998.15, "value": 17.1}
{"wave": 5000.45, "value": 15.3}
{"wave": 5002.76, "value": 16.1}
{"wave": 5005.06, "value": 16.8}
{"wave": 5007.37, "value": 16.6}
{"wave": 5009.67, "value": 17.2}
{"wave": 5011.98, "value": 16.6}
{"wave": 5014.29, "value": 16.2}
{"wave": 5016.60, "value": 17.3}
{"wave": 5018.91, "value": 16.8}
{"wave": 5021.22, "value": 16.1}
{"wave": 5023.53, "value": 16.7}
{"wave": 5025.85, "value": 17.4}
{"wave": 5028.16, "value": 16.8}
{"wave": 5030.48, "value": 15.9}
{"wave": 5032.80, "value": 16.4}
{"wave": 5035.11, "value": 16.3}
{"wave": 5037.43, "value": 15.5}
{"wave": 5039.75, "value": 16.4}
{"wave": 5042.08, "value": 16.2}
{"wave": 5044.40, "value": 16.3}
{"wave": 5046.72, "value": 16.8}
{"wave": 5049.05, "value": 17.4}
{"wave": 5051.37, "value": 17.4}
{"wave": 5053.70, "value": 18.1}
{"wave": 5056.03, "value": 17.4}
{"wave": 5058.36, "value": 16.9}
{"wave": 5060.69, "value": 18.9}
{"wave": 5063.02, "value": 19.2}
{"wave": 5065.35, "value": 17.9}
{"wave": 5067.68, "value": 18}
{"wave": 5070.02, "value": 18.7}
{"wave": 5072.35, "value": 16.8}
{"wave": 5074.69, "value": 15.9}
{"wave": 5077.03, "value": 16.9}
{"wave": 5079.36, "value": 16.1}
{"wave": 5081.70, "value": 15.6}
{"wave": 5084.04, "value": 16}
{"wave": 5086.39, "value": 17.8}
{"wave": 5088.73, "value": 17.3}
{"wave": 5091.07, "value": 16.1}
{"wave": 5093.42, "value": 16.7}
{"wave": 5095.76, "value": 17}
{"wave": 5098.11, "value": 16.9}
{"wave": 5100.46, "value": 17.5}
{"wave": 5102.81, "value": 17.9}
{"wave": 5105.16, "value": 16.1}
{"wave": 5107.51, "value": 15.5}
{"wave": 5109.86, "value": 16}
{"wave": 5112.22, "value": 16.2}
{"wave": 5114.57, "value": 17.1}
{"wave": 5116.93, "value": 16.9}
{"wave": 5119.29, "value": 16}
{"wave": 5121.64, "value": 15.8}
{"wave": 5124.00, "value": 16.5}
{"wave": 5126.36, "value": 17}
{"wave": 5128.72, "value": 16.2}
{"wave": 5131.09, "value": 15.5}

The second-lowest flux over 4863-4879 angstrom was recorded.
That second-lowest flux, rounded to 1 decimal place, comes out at 15.4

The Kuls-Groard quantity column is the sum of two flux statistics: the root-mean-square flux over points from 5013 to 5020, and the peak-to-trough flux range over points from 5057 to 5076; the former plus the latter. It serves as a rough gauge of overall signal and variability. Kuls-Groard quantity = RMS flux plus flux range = 20.1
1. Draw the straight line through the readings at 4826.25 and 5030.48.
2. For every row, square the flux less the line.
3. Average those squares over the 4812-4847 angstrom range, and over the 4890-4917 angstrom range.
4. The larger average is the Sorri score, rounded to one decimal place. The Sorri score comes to 1.3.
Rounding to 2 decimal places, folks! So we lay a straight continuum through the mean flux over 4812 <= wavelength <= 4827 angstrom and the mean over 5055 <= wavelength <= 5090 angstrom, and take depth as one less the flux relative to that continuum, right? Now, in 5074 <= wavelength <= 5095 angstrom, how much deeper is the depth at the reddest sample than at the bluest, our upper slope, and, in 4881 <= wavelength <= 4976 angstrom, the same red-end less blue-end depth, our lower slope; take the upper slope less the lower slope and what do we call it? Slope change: -0.01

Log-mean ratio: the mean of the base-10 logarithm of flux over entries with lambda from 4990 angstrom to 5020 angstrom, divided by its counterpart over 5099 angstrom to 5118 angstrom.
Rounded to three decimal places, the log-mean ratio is 1.006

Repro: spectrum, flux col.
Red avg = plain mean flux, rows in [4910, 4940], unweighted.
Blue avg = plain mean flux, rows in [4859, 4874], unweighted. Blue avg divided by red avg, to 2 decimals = 0.85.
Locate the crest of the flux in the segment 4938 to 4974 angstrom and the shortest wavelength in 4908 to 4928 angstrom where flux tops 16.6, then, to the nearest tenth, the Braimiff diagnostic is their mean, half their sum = 4936.5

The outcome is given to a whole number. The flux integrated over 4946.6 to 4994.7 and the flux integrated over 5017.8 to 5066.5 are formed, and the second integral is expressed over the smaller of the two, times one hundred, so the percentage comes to 100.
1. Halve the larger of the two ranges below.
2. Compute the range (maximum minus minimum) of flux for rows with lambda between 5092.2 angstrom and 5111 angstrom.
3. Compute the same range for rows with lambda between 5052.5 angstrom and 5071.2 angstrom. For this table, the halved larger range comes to 1.20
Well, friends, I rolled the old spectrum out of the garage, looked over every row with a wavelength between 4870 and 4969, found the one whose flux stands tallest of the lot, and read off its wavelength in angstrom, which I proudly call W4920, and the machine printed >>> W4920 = 4897.89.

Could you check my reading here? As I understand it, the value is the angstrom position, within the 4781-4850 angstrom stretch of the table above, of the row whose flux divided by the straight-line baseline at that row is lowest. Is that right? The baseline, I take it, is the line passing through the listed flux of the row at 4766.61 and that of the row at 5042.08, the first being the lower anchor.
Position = 4788.61 angstrom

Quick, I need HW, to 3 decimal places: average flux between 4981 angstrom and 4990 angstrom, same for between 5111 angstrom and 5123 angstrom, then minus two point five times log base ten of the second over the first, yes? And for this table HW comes 0.066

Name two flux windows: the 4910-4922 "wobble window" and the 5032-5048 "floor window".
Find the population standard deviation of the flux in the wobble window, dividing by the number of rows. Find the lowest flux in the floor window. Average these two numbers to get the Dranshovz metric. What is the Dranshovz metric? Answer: 8.2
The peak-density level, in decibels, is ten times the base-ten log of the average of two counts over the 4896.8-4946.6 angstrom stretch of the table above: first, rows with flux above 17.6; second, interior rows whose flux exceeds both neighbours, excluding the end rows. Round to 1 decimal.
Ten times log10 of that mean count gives 9.3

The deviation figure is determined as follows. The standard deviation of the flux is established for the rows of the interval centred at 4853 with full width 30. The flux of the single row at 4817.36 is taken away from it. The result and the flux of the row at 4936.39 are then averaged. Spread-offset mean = 1.4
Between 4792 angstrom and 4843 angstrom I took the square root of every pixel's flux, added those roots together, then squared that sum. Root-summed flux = 9443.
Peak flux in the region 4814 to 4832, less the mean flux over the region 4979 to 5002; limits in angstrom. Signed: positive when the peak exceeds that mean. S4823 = 1.80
